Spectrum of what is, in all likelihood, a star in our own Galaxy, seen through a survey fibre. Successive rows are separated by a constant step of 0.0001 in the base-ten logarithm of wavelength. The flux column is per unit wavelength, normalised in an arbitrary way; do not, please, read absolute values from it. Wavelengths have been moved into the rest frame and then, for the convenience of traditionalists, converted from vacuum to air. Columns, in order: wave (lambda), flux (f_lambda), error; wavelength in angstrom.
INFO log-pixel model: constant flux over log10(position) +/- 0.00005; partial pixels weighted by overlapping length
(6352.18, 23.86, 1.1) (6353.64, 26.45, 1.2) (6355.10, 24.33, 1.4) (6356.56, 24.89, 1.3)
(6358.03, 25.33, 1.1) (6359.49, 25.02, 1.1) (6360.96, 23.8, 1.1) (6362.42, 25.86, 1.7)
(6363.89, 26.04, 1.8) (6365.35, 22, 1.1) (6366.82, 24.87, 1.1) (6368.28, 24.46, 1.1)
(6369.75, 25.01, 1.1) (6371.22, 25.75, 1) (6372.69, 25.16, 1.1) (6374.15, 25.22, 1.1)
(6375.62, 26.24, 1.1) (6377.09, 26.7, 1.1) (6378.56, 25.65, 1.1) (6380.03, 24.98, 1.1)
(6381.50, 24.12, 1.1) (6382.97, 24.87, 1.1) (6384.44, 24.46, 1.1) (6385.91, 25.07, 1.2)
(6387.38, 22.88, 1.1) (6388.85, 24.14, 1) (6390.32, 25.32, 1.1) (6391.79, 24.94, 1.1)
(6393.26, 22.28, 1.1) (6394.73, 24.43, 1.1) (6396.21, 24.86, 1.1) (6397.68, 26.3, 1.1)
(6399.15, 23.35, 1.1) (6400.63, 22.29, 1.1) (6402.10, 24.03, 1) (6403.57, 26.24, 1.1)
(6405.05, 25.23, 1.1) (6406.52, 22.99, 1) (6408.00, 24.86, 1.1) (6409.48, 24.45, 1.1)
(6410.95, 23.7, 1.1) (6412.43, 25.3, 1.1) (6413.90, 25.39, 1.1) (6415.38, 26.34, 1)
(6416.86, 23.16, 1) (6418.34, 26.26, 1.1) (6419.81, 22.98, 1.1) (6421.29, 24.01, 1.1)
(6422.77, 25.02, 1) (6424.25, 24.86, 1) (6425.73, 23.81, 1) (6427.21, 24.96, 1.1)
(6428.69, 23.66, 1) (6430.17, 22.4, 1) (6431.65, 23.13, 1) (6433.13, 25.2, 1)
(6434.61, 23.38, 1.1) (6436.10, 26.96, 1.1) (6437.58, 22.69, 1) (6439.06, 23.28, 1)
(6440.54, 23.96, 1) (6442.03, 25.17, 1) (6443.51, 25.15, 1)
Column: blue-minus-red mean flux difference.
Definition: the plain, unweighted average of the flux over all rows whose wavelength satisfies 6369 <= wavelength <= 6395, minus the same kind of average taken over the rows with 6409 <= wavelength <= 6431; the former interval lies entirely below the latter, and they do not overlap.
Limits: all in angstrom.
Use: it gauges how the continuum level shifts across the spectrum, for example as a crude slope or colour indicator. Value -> 0.43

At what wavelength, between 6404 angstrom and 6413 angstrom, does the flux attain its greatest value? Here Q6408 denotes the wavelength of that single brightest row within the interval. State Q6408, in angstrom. 6412.43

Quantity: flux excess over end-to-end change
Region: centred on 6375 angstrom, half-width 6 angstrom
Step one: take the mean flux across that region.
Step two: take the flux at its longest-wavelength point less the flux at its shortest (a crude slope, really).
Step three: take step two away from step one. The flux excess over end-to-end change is 25.6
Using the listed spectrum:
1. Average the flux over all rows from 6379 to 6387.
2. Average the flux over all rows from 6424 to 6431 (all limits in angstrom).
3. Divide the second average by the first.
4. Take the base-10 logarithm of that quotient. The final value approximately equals -0.014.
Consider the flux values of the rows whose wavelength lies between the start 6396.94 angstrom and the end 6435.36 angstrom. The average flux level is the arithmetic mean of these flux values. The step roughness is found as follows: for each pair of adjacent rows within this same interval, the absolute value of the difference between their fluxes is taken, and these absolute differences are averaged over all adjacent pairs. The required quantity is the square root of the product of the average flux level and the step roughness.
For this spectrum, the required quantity 6.1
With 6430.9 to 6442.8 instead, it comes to 7.0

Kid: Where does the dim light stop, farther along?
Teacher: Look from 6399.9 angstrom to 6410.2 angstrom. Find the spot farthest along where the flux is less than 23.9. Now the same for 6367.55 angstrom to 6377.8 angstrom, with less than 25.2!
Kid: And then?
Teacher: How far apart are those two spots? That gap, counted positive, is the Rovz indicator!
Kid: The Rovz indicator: 33.8 angstrom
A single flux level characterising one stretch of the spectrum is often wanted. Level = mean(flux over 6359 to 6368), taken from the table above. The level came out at 24.6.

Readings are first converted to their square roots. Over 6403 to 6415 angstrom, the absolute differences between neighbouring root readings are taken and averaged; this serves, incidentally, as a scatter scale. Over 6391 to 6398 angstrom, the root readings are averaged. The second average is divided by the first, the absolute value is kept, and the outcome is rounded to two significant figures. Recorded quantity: 43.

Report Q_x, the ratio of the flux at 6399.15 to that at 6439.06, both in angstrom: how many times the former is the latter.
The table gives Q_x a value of 1.00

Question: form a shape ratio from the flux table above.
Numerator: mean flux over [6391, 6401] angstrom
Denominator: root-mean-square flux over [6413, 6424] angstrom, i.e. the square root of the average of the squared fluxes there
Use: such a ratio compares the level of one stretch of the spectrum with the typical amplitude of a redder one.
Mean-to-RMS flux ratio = 0.97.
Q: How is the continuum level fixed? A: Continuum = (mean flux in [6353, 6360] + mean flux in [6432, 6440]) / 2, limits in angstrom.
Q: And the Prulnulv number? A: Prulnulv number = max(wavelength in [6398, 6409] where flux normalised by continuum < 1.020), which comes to 6408.00 angstrom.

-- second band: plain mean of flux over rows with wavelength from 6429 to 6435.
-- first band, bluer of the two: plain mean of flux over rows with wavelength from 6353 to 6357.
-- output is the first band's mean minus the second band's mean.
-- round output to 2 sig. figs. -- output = 1.7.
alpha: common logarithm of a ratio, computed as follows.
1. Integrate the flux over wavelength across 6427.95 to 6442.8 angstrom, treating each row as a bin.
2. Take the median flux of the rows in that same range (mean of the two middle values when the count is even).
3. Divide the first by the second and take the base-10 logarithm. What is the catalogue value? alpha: 1.18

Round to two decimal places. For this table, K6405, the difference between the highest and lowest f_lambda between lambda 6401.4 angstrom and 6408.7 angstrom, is 3.25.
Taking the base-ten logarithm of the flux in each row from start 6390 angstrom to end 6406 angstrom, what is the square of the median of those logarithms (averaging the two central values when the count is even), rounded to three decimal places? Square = 1.947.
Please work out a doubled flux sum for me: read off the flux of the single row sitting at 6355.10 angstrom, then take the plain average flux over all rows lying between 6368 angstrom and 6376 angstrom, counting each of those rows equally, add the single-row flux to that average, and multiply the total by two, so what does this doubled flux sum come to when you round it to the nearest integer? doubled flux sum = 99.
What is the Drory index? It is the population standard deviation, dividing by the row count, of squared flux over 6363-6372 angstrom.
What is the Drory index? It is 63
